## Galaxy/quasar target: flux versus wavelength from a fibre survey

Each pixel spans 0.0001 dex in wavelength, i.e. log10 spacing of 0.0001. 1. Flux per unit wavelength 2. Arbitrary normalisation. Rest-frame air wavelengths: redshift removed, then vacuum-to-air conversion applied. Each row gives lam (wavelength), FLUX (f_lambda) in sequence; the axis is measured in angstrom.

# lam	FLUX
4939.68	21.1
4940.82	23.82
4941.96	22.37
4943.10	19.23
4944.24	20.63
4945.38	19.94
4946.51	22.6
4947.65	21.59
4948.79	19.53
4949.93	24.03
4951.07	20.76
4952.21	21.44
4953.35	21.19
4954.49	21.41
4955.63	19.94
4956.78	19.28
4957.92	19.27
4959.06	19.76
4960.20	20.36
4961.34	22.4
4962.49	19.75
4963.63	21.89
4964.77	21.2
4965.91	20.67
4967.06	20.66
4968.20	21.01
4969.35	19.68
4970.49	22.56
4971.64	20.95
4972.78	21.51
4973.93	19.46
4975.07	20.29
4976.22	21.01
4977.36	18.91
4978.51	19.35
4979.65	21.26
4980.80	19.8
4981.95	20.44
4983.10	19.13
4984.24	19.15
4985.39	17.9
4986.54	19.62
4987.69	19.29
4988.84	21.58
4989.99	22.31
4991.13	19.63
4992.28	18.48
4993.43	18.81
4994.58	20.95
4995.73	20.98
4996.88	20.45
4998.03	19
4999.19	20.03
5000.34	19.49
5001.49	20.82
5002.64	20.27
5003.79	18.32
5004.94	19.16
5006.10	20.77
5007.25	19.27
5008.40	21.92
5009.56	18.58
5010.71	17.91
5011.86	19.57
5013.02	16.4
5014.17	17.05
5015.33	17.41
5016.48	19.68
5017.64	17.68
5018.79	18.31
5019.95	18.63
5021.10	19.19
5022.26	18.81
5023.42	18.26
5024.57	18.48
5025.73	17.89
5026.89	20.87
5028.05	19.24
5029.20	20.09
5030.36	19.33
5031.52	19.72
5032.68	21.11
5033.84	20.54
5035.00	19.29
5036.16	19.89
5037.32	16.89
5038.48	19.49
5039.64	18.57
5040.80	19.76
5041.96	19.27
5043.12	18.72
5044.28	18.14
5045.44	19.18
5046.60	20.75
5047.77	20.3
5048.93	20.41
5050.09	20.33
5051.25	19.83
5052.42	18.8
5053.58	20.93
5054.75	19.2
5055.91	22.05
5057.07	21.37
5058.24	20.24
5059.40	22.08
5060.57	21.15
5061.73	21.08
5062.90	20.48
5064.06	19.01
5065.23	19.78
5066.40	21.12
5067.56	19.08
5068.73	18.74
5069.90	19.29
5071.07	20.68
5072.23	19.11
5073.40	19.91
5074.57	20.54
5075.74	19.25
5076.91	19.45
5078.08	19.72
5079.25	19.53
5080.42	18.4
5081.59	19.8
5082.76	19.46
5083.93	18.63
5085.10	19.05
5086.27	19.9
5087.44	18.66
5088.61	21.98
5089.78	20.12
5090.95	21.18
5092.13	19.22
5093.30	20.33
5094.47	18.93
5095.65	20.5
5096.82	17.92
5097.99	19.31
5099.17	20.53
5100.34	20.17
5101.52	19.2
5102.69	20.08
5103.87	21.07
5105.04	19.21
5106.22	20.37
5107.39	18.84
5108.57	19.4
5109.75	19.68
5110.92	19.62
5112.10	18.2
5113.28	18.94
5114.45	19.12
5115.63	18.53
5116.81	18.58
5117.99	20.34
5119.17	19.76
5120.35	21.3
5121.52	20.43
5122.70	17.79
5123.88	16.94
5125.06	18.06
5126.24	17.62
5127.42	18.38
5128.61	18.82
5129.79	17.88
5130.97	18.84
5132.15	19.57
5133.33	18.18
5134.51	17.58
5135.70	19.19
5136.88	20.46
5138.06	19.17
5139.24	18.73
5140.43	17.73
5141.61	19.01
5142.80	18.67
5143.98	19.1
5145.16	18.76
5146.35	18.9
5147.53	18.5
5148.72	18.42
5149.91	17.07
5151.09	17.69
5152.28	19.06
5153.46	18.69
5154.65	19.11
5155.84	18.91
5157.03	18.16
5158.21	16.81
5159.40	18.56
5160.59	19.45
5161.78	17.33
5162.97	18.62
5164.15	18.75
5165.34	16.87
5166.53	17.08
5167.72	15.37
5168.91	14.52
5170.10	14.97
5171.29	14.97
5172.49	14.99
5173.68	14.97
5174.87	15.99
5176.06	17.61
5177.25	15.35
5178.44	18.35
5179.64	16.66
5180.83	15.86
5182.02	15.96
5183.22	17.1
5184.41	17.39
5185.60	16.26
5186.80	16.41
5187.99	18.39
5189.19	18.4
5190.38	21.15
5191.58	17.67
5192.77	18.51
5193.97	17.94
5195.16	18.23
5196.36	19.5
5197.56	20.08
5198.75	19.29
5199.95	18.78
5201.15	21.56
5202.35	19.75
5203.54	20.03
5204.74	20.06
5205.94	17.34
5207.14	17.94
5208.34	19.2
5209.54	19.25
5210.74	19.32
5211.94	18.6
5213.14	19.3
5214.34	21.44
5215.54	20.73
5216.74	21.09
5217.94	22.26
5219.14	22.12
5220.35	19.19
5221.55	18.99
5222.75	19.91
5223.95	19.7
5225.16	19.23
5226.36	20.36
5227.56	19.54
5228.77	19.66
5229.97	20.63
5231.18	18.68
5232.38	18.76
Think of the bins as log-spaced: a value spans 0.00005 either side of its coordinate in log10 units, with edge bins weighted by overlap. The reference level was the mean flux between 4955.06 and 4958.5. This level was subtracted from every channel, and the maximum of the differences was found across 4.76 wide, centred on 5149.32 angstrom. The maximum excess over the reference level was -1.0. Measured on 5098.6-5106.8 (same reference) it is 1.6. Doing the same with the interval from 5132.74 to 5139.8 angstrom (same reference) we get 1.0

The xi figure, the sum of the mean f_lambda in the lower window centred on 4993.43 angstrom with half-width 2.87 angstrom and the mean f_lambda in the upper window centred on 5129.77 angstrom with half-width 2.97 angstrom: 38.5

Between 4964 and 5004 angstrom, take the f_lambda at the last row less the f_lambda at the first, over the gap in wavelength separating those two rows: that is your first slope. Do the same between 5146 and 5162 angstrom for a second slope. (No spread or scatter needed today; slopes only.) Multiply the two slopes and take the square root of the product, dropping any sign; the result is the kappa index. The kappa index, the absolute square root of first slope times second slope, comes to 0.087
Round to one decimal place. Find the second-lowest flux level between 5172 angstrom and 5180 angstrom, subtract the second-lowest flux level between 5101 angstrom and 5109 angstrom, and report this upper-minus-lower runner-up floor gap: -4.2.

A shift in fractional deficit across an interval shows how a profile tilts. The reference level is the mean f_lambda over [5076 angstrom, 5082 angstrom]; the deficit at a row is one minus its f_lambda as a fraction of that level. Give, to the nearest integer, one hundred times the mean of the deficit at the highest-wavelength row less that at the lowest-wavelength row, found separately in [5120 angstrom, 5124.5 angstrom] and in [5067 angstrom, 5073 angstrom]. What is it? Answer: 11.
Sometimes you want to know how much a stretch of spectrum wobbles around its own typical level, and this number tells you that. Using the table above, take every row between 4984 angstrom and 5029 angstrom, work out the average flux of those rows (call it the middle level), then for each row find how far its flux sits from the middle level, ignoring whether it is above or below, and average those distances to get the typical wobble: 1.04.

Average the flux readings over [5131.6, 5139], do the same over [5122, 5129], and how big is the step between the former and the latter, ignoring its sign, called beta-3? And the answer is 1.1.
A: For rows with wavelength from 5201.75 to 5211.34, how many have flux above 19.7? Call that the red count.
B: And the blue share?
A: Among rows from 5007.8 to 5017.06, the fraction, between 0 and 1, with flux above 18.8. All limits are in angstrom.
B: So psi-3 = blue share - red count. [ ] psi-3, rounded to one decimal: -2.6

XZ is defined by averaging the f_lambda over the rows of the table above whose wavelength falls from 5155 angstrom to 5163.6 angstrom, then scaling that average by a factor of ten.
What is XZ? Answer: 183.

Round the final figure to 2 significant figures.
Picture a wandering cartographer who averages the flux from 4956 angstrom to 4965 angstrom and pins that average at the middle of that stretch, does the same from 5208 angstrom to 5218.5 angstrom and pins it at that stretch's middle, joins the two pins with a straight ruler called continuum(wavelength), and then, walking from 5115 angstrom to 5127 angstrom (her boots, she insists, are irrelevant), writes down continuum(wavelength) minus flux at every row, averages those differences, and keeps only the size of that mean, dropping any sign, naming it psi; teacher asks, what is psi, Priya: 1.3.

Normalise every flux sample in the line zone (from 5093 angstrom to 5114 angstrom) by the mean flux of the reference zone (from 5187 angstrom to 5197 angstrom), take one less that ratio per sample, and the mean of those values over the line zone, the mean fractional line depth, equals -0.05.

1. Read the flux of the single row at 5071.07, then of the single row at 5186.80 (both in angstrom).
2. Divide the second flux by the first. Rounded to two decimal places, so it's 0.79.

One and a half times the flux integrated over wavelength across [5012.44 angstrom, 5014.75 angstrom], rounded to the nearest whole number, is 58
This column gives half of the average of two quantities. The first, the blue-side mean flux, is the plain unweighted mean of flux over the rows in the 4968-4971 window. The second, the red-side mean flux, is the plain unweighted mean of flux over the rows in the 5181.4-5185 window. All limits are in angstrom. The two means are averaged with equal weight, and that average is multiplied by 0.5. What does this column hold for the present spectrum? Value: 9.5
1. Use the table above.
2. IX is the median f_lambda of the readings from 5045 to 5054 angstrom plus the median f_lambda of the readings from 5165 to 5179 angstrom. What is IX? 35.7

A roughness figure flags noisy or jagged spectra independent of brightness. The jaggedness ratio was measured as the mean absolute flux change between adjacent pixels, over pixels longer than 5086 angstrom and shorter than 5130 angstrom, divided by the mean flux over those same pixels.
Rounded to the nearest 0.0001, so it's 0.0589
